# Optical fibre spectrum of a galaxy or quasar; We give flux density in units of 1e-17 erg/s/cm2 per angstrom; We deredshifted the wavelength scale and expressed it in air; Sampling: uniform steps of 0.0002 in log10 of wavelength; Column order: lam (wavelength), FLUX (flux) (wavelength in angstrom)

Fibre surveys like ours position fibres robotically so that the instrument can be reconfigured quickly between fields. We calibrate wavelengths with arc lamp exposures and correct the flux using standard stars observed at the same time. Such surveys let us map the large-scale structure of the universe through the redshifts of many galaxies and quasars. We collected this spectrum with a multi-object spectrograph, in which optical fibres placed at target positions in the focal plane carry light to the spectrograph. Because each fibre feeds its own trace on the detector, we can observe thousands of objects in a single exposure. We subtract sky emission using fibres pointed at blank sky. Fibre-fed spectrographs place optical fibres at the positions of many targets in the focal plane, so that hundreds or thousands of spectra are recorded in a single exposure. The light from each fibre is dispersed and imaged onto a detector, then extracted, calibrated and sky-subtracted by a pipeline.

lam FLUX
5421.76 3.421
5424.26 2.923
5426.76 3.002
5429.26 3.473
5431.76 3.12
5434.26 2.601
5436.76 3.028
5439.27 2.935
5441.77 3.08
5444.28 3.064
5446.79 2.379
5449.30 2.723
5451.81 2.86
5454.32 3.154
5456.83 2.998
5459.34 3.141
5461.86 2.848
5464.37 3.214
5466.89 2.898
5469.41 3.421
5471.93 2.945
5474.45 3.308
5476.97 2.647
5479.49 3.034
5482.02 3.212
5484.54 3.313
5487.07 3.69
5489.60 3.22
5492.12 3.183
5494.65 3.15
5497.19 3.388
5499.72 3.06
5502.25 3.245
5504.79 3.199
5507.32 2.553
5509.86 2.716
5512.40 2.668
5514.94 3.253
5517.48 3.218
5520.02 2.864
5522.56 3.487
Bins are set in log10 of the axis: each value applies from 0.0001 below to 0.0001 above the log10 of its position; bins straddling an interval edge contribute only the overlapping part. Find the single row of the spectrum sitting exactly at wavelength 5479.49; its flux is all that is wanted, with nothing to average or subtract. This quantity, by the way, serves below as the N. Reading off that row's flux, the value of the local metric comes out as 3.034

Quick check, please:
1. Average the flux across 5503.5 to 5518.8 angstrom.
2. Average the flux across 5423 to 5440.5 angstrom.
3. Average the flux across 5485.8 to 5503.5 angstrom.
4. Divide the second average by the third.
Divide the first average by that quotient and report 3.19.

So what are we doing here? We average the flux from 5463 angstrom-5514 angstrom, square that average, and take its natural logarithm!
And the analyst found 2.26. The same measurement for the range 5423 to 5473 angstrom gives 2.19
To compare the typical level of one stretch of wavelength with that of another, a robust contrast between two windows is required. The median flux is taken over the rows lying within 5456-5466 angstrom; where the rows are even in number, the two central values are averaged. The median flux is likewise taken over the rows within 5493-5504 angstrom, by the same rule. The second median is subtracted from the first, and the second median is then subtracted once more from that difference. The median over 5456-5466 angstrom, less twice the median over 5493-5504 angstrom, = -3.33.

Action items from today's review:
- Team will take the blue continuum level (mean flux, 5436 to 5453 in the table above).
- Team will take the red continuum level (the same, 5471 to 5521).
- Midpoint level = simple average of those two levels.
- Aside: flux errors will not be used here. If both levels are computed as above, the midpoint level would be 2.98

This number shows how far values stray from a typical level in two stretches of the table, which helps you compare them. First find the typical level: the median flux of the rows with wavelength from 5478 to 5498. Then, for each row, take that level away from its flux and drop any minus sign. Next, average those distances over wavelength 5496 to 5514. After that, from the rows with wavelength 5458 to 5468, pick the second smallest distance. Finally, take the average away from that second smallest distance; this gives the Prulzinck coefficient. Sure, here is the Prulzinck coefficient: -0.22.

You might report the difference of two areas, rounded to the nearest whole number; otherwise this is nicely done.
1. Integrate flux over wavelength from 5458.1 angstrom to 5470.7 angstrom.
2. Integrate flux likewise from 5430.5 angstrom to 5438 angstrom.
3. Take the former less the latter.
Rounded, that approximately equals 17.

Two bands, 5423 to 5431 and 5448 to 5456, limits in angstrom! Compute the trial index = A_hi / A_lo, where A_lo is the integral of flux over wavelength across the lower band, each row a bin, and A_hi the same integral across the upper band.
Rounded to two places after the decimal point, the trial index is 0.93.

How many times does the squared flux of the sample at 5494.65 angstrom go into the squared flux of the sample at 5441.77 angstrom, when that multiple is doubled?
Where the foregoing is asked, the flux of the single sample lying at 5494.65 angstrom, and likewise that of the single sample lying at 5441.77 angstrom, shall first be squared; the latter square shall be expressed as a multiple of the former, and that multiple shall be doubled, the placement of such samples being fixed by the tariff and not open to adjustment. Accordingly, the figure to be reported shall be 1.9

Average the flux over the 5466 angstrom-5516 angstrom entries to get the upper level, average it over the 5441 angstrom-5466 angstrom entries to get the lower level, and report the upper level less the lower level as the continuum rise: 0.16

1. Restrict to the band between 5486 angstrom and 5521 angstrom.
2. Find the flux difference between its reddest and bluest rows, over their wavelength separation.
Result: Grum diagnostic -0.025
